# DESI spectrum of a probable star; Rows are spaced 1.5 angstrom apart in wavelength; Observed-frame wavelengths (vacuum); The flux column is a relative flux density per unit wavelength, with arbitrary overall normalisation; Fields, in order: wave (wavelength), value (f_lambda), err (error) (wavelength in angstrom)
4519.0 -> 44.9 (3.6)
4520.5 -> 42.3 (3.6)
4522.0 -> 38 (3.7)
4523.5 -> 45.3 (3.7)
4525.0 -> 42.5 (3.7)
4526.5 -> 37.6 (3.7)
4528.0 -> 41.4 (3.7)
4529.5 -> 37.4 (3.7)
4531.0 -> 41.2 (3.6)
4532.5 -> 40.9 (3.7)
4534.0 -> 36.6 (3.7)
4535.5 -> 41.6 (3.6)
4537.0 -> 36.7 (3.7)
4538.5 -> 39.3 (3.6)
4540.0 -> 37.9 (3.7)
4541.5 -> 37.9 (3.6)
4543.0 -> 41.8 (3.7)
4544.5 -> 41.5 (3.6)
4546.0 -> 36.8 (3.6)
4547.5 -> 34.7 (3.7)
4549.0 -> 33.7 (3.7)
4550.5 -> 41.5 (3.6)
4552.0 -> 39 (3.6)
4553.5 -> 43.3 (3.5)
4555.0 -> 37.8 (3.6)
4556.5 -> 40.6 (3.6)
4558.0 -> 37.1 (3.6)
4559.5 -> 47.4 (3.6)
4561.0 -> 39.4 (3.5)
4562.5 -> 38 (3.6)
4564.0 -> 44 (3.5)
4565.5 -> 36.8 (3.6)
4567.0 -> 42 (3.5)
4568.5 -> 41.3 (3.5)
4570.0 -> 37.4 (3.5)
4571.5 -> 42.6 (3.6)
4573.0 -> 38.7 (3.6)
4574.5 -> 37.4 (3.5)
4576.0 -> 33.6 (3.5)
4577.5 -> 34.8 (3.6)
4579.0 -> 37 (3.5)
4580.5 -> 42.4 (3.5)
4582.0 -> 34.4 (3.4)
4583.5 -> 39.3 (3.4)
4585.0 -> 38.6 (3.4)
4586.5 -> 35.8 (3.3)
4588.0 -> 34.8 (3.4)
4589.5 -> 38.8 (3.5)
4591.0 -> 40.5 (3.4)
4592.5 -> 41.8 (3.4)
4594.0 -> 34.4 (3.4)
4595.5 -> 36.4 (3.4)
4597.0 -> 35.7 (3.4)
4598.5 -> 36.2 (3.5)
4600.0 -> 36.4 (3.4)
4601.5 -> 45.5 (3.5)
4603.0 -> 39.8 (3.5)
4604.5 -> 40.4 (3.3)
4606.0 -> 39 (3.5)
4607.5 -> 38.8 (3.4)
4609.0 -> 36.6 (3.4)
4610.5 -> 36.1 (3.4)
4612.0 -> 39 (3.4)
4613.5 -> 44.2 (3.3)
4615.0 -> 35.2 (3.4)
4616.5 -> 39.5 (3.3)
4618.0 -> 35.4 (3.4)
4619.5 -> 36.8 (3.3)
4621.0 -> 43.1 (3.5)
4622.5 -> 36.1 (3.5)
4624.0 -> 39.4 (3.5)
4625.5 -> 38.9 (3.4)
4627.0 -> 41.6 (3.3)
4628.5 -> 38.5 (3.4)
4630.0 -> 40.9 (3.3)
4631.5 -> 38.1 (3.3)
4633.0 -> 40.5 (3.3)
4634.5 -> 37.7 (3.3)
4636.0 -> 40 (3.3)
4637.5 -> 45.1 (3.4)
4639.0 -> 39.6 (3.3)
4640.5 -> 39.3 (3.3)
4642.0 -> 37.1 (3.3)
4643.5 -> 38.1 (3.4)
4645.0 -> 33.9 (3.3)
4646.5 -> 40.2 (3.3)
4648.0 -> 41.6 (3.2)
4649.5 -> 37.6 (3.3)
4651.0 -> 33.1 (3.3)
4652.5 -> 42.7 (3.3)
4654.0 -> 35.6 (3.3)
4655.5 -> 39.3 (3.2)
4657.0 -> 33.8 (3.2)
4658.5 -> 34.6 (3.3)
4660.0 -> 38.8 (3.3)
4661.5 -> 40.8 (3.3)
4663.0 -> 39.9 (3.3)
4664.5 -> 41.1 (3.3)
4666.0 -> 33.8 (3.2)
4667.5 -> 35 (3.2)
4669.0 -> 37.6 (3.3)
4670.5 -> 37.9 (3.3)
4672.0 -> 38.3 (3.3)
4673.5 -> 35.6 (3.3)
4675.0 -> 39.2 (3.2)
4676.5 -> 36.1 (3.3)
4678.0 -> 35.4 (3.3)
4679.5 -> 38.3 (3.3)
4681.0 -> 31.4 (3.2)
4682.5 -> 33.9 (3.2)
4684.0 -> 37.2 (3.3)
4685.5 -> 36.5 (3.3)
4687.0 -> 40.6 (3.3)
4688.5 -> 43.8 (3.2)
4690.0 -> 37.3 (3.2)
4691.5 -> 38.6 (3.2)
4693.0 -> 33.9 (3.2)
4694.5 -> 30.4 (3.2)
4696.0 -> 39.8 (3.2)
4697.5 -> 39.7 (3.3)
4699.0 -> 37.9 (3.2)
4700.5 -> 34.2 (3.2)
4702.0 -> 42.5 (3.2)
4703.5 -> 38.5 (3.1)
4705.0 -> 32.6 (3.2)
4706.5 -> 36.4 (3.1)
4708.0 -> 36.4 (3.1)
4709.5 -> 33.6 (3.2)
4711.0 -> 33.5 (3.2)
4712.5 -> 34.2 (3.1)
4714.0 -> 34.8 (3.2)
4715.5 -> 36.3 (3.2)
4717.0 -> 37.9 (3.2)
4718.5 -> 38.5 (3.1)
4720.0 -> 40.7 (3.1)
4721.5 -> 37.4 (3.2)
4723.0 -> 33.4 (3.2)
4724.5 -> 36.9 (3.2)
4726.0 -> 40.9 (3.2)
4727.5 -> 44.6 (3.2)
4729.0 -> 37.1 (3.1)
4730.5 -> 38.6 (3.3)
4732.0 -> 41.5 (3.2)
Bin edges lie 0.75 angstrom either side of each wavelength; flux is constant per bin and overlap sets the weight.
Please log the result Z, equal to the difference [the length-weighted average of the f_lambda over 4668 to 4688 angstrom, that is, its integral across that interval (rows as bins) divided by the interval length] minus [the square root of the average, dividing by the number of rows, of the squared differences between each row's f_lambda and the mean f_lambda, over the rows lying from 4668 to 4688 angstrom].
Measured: 34.5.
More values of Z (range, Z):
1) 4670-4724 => 33.8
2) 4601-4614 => 36.8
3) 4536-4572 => 36.4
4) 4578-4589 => 34.8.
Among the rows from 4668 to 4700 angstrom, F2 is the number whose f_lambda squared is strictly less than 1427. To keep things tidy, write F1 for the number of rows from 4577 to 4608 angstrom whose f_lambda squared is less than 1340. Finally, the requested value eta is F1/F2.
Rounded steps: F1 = 9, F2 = 11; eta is 0.82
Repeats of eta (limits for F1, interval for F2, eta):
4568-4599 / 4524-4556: 1.29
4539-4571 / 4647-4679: 0.18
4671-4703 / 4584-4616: 0.90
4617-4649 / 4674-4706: 0.27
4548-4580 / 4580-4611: 0.30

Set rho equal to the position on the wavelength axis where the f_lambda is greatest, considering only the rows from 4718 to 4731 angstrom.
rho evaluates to 4727.5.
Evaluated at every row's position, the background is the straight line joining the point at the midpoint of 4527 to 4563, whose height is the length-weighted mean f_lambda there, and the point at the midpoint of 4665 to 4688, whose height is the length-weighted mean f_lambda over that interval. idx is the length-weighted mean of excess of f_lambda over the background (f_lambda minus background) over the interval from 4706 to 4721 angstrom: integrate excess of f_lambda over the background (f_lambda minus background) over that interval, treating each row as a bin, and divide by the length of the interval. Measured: 0.4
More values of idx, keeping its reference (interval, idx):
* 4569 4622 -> -0.1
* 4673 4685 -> -0.6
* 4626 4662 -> 1.4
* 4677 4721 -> 0.6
